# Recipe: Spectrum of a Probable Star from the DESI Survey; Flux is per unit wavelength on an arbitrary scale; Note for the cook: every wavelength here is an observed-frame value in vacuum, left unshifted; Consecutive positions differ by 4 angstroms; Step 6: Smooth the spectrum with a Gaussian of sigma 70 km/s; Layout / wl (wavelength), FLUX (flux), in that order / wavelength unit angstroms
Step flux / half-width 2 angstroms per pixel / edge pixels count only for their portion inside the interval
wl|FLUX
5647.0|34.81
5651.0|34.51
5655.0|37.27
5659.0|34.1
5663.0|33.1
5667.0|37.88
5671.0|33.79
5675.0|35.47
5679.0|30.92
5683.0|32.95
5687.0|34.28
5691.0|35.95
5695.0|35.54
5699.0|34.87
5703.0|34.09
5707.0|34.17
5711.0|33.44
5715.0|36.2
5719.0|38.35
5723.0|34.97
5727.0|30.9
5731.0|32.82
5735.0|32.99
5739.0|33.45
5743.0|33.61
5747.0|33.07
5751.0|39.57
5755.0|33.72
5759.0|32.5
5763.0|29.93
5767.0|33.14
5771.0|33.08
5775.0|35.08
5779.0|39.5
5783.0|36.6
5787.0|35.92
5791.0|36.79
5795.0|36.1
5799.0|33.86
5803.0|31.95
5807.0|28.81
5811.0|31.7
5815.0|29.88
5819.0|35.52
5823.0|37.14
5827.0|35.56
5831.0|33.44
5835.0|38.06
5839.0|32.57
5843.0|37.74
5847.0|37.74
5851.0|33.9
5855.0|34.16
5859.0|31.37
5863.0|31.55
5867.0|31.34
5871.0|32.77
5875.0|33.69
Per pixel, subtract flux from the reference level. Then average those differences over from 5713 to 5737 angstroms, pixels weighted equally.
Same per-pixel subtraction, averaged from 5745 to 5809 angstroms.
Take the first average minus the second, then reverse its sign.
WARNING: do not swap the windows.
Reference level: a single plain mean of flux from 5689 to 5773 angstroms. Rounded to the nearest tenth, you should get 0.0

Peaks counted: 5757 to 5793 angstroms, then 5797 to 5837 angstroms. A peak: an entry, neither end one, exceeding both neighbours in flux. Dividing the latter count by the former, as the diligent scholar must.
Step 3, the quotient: 1.0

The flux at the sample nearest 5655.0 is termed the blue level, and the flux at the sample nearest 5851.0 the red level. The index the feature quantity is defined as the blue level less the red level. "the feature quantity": 3.4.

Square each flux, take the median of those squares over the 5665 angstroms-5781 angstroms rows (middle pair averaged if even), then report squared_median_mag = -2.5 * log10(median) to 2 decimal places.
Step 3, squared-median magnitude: -7.64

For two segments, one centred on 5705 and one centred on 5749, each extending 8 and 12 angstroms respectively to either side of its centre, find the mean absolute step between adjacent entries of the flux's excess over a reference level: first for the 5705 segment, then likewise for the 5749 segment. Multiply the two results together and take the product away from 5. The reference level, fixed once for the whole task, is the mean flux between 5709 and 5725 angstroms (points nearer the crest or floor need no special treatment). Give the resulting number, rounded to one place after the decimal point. 3.5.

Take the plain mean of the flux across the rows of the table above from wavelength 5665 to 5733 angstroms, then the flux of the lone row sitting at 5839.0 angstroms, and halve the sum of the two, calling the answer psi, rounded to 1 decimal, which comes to 33.5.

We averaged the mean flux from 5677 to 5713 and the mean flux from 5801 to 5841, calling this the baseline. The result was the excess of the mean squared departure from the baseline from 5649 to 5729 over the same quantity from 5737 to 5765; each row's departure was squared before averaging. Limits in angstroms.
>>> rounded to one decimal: -2.8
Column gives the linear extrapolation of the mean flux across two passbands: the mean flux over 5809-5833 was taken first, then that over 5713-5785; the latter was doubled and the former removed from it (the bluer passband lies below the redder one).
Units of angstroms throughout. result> 35.0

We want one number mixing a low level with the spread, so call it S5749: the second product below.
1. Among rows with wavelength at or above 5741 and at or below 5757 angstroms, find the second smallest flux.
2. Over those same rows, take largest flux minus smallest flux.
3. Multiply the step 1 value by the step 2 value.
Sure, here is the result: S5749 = 218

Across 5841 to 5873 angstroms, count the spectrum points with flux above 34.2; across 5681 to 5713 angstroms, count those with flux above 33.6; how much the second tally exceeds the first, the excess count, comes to 4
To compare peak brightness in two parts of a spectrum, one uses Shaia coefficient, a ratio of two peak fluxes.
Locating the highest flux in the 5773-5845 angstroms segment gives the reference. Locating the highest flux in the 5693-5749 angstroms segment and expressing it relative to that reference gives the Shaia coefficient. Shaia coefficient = 0.971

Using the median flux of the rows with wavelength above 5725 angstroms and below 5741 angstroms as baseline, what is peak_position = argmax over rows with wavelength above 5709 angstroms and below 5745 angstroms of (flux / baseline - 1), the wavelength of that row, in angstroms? 5719.0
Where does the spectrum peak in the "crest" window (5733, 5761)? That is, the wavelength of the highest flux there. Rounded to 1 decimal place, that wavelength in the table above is 5751.0 angstroms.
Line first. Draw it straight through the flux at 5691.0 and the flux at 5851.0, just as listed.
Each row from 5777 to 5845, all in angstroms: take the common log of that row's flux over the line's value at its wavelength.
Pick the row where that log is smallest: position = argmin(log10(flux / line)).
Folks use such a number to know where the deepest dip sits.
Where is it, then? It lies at 5807.0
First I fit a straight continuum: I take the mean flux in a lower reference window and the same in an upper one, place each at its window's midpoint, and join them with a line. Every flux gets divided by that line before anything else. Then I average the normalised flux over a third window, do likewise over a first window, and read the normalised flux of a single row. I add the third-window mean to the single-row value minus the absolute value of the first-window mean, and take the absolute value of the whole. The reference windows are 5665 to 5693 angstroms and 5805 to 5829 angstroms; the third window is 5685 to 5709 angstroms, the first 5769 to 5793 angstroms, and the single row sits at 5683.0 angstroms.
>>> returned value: 0.89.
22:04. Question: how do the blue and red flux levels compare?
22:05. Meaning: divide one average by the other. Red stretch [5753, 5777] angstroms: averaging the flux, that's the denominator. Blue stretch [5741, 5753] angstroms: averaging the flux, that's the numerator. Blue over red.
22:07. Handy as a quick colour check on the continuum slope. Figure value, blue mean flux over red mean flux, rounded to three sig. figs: 1.08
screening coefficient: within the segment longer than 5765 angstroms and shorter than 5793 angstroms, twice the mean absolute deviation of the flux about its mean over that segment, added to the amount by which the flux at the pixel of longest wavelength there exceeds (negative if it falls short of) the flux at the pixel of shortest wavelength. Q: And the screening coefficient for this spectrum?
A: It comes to 7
